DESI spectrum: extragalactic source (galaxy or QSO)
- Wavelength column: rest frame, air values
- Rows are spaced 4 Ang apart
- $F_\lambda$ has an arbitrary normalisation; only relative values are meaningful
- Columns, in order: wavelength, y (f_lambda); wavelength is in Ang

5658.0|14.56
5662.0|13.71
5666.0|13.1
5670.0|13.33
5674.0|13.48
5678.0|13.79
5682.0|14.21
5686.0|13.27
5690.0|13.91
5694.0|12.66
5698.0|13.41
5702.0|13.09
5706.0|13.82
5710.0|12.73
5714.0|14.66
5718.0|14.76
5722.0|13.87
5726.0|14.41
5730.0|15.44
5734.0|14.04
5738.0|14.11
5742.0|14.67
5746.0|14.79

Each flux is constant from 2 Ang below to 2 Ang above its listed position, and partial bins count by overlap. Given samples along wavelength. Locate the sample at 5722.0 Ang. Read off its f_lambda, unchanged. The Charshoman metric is 13.87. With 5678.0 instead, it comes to 13.79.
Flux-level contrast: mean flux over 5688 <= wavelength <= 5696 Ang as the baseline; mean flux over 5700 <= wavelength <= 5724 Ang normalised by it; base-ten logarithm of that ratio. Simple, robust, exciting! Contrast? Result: 0.017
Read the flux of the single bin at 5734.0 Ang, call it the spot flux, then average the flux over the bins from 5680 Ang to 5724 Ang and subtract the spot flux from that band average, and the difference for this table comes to -0.37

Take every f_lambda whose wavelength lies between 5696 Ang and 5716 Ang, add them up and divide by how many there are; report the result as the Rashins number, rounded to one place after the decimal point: 13.5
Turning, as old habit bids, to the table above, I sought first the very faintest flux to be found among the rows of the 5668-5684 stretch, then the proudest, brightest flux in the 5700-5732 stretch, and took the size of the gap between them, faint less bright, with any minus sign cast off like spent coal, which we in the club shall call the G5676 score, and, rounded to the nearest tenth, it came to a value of 2.1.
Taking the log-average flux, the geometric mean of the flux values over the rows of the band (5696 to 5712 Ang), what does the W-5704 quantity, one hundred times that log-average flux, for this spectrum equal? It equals 1326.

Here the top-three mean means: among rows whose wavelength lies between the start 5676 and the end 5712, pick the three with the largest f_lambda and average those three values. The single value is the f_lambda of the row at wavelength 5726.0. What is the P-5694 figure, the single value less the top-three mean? 0.4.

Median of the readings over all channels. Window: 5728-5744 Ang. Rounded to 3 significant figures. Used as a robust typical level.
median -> 14.4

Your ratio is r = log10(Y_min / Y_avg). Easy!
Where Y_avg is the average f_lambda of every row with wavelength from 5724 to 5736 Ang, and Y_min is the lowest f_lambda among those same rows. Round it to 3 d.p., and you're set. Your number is -0.018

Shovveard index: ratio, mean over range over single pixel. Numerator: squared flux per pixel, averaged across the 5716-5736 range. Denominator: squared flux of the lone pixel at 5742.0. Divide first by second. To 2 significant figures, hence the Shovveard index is 0.98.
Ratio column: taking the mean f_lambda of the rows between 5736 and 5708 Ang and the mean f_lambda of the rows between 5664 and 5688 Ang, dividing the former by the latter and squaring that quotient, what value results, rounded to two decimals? 1.11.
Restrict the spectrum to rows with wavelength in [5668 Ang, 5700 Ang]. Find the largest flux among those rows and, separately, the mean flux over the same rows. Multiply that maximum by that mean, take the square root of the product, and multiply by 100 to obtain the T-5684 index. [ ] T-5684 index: 1385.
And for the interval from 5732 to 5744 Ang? 1447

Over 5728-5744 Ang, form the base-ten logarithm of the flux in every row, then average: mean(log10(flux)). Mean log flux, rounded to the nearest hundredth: 1.16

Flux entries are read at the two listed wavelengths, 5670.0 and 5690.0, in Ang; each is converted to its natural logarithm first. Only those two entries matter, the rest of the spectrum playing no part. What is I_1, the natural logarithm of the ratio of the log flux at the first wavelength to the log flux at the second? -0.016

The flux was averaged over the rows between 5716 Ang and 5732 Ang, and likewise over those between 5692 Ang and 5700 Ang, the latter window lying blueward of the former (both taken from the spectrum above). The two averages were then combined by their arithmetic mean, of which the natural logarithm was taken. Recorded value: 2.63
